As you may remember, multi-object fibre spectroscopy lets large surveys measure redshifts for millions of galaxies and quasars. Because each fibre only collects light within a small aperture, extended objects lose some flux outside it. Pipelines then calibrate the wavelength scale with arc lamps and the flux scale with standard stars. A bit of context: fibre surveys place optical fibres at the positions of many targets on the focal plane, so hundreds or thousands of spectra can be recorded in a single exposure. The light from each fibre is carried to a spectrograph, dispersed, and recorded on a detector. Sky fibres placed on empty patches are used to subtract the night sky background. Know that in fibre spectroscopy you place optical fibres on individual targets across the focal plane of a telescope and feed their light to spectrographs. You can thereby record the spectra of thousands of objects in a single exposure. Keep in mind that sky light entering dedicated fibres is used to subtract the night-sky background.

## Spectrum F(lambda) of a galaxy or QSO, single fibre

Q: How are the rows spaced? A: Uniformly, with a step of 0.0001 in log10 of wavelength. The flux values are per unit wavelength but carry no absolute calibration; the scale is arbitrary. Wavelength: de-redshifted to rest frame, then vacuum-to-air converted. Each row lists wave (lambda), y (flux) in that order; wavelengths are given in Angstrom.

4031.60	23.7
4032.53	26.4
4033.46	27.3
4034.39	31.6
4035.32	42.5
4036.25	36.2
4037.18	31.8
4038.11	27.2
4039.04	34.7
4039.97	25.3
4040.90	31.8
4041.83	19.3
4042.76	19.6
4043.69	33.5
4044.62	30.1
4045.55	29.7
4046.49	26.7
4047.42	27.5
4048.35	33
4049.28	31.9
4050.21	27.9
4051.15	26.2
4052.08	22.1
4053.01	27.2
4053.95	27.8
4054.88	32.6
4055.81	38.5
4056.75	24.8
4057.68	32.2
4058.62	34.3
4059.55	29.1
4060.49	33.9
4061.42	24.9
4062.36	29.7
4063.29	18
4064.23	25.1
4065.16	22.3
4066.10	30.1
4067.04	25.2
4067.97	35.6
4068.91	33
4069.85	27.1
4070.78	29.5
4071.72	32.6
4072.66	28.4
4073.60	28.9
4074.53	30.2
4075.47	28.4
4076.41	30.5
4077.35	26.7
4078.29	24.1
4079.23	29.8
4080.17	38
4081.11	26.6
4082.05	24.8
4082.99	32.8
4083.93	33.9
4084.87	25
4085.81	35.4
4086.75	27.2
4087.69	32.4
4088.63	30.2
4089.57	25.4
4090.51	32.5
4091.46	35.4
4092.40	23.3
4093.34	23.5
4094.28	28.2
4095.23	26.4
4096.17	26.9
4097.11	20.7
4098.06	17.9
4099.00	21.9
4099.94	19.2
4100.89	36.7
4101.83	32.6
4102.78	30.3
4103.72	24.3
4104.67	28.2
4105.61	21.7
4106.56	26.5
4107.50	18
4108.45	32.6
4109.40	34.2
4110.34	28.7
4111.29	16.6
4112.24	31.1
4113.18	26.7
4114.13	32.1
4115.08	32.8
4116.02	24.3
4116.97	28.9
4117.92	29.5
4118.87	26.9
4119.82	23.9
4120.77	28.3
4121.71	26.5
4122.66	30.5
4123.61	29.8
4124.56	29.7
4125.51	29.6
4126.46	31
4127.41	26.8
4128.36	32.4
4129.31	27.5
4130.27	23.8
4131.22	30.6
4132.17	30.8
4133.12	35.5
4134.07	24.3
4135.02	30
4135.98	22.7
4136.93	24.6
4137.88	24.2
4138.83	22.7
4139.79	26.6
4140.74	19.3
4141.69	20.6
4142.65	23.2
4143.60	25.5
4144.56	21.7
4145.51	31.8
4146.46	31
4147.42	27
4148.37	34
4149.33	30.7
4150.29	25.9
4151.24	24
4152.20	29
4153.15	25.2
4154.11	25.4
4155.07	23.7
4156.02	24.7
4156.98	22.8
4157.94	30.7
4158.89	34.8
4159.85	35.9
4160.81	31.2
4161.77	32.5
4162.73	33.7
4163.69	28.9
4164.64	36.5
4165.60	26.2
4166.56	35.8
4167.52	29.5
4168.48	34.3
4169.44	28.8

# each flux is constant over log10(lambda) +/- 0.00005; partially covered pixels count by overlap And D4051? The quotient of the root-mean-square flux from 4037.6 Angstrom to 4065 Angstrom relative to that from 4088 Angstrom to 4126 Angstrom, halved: 0.520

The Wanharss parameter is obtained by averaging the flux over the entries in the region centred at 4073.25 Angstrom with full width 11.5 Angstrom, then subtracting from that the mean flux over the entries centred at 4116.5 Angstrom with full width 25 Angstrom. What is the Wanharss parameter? 1.6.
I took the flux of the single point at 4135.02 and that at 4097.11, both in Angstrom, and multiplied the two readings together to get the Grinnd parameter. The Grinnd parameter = 621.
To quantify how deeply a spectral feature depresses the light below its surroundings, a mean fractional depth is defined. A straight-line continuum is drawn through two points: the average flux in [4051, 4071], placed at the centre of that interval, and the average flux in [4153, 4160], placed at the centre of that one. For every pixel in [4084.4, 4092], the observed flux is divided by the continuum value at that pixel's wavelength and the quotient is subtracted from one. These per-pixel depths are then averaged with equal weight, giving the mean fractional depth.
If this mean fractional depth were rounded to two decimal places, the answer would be -0.07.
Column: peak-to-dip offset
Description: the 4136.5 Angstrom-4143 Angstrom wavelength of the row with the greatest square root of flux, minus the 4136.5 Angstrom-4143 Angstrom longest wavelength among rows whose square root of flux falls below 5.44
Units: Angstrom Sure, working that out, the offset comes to -2.9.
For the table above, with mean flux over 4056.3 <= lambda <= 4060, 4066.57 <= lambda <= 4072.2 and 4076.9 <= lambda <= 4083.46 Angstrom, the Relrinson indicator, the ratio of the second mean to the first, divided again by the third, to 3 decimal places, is 0.035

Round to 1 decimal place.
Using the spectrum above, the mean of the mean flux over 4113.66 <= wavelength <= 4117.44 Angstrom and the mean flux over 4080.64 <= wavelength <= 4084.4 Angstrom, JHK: 29.5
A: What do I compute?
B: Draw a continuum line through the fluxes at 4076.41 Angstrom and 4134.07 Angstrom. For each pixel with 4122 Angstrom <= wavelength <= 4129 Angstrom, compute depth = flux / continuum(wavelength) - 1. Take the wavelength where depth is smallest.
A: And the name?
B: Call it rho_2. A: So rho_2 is 4127.41 Angstrom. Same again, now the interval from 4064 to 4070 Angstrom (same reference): 4065.16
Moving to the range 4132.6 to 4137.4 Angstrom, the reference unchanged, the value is 4135.98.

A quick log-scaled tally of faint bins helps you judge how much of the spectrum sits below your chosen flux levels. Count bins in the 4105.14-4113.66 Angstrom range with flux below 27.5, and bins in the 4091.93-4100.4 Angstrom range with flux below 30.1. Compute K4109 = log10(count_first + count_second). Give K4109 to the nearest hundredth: 1.15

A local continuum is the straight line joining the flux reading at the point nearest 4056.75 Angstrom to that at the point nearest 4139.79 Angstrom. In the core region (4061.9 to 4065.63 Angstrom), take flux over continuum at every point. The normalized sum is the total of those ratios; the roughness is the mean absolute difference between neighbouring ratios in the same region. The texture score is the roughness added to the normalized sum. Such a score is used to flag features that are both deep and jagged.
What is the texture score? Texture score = 4.1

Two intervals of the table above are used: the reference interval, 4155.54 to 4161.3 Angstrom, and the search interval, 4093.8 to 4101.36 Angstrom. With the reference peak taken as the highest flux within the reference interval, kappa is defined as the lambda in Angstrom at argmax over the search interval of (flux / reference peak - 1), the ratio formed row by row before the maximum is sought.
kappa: 4100.89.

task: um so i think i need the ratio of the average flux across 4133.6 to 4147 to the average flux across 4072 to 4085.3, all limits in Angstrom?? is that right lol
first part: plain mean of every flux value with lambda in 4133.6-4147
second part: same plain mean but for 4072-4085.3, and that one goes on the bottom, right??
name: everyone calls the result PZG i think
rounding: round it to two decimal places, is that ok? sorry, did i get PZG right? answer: 0.85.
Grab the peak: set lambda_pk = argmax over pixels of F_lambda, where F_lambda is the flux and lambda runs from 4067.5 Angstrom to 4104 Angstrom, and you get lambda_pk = 4080.17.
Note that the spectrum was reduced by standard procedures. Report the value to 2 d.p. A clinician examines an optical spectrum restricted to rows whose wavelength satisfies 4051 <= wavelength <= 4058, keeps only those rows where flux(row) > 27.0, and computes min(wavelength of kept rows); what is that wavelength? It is 4053.01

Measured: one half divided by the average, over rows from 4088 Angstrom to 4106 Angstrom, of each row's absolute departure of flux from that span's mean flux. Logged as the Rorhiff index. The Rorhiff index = 0.114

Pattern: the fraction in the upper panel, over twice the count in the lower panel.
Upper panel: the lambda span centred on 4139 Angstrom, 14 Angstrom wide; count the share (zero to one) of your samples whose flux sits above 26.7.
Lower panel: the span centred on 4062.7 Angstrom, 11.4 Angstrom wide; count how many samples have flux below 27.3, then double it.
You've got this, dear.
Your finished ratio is 0.0267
